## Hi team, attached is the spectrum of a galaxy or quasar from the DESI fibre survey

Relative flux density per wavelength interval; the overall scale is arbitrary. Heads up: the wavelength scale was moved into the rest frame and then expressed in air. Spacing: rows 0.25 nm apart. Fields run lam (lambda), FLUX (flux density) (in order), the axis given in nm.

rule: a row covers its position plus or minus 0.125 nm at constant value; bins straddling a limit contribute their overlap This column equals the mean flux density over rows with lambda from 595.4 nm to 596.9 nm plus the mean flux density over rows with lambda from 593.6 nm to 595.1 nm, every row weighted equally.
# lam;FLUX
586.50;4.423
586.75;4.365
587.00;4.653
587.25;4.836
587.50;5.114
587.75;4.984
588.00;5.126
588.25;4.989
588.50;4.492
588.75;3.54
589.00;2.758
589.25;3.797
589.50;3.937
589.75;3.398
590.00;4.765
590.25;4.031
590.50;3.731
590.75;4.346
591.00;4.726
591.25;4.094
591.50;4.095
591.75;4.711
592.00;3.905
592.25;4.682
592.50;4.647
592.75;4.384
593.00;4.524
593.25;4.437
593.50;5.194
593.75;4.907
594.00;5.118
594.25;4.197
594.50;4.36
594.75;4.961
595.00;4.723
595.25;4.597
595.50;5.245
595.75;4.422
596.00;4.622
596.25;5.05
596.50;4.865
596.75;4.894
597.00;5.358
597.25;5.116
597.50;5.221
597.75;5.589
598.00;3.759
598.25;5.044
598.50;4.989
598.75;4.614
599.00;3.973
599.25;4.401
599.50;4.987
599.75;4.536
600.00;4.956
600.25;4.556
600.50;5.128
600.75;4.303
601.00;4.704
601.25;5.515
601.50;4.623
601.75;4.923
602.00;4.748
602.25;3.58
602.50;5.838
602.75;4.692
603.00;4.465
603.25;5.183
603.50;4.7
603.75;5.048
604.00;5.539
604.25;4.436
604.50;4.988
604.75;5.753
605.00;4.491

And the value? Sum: 9.6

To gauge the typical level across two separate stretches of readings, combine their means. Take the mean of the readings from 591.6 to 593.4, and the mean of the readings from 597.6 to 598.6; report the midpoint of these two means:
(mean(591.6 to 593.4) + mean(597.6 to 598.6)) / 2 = 4.66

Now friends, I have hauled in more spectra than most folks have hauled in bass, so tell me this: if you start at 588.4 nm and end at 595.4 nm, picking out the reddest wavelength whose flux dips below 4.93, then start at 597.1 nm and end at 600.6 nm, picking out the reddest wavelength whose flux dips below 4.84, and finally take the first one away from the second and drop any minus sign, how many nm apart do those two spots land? 5.00 nm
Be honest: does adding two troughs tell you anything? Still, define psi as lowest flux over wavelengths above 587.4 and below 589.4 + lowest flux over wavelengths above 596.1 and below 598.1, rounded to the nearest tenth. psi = 6.5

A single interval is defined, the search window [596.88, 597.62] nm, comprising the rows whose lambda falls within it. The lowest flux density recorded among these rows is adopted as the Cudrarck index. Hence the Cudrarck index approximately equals 5.116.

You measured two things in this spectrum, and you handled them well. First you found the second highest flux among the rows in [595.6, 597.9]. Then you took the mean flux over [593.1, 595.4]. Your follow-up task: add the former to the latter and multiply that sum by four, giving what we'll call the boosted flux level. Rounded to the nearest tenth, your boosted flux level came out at 40.3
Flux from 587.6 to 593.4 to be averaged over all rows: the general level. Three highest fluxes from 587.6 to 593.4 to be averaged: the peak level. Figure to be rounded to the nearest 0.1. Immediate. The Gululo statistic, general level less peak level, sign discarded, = 0.8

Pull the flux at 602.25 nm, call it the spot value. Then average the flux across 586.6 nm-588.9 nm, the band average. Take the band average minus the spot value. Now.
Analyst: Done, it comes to 1.1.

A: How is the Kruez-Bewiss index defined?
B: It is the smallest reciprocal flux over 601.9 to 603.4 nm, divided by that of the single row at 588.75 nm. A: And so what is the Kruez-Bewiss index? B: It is 0.61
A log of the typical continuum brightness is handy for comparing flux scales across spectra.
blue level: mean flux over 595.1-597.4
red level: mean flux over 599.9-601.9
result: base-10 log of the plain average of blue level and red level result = 0.688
